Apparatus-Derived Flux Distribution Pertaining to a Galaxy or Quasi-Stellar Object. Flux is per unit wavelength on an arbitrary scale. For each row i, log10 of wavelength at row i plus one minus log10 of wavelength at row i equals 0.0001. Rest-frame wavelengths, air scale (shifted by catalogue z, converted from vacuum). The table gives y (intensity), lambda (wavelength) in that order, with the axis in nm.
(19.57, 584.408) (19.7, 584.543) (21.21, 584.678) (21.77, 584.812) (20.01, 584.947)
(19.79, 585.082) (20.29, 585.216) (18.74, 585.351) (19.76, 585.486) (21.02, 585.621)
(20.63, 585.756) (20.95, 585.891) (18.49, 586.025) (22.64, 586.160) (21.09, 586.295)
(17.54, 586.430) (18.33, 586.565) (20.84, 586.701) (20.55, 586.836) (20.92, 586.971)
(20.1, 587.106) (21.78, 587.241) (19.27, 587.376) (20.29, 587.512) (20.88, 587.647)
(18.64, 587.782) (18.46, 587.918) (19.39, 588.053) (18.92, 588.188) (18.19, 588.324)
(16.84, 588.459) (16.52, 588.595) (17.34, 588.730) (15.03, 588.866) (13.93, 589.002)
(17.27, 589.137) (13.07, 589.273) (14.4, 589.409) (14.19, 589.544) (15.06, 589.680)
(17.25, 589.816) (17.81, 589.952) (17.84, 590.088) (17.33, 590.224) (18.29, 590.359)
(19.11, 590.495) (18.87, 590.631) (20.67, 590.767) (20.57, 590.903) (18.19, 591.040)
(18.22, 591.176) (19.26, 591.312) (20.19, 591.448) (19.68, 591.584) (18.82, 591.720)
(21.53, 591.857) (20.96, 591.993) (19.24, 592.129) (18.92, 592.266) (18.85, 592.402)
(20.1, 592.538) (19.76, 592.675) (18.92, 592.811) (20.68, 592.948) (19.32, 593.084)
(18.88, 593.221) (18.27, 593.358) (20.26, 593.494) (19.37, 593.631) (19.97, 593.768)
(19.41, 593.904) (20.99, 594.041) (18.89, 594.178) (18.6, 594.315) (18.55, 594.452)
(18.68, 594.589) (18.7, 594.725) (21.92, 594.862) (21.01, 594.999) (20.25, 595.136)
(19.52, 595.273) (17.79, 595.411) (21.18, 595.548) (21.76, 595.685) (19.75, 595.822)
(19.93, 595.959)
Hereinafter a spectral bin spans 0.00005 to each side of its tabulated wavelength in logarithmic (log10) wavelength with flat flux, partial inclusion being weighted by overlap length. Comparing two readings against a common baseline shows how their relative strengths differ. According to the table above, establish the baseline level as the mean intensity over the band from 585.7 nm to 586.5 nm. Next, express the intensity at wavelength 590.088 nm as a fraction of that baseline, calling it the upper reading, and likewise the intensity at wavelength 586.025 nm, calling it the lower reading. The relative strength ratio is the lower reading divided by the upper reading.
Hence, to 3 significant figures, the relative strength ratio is 1.04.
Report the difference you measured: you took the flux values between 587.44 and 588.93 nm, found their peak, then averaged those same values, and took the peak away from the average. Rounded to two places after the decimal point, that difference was -2.65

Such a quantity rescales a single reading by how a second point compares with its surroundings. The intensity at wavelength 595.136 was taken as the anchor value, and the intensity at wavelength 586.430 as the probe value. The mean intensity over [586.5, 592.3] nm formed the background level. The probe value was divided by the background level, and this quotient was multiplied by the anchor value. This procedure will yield 19.3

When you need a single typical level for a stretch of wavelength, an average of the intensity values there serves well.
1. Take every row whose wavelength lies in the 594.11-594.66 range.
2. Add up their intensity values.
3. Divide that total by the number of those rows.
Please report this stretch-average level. 18.7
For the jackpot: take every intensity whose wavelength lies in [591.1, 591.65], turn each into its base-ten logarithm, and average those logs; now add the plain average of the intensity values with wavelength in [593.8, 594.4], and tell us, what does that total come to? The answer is 20.8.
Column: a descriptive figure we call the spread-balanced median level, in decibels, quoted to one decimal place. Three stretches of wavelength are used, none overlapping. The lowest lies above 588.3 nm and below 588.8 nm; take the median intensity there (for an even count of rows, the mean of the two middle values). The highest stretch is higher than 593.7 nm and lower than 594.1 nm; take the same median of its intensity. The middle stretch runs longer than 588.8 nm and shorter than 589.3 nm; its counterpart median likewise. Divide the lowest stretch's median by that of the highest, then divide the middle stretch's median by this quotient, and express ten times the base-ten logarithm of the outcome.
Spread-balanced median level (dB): 12.3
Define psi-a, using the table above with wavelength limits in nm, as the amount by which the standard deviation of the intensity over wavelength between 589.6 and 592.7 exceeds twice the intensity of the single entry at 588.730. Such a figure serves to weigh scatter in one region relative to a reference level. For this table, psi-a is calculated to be -33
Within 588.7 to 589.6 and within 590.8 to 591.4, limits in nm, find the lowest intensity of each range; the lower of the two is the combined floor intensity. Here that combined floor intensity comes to 13.1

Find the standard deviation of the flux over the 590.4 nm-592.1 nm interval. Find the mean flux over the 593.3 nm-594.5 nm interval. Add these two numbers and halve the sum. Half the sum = 10.2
